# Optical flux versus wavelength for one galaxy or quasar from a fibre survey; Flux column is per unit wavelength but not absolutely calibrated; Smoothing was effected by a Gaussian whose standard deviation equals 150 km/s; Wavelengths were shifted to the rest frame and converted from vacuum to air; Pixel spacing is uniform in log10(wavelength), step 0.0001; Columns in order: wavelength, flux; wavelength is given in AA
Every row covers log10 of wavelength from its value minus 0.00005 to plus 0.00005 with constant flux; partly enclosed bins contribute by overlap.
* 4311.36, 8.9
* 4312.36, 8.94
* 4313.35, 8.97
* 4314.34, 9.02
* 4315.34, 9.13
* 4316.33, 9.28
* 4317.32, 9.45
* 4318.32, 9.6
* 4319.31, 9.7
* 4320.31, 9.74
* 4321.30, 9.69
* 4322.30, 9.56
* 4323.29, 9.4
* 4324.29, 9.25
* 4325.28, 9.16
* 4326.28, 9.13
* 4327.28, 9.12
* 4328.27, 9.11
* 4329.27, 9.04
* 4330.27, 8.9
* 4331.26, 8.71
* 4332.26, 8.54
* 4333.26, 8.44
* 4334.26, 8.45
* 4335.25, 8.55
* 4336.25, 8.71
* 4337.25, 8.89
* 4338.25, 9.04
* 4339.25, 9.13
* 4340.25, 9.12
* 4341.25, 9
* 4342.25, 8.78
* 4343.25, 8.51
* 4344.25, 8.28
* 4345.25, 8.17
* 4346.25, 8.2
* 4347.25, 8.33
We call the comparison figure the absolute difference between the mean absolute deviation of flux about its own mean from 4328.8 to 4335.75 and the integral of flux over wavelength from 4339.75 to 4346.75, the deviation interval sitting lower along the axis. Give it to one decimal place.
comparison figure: 59.9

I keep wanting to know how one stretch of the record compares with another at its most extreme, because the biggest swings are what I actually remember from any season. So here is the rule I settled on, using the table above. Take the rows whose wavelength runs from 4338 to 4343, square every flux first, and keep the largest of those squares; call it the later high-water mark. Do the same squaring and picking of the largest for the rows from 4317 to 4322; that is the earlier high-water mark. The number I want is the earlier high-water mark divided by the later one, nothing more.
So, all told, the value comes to 1.14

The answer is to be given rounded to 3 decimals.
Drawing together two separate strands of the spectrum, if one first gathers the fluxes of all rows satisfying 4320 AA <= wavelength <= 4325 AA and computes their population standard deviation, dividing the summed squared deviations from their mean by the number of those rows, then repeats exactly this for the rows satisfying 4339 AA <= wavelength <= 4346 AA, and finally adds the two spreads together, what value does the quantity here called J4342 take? 0.551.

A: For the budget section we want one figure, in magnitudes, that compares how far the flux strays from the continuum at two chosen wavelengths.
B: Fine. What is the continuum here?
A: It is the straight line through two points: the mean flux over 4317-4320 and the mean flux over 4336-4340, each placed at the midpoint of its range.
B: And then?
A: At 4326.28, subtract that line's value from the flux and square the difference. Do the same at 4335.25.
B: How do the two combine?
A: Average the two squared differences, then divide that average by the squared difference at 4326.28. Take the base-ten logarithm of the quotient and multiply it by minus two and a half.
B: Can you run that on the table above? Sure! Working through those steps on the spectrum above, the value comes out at -1.4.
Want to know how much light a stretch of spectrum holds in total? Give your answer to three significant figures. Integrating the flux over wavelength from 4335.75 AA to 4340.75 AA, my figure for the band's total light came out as 44.8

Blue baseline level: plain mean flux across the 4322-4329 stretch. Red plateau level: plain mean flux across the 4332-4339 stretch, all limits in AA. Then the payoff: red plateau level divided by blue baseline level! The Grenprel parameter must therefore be 0.94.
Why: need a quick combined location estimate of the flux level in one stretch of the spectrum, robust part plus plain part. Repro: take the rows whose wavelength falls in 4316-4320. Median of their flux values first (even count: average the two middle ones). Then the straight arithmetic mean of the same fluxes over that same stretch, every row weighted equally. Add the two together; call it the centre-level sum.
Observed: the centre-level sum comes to 19.0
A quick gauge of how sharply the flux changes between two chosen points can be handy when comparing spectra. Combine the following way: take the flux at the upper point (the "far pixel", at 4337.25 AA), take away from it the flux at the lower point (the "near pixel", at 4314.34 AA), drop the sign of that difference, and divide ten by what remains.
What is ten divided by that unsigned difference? 77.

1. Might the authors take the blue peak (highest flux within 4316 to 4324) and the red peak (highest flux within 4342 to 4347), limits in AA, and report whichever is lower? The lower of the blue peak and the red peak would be 8.78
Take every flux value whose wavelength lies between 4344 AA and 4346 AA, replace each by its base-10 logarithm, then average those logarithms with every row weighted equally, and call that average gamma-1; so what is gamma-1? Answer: 0.92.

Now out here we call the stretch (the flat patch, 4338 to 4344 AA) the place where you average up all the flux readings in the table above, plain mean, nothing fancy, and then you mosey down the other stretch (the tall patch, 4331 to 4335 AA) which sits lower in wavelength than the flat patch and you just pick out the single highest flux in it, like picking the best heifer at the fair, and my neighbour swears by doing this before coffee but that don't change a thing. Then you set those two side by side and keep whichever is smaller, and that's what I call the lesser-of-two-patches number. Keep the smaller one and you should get 8.71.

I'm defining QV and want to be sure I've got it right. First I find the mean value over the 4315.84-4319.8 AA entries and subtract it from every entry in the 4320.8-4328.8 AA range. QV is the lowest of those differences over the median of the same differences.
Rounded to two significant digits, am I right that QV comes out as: 1.3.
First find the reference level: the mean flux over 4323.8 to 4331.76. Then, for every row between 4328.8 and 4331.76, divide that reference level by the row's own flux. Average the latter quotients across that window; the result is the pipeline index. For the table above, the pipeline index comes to 1.02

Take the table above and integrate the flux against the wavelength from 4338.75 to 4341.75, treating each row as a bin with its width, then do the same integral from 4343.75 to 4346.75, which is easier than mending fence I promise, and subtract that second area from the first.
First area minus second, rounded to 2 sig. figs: 2.6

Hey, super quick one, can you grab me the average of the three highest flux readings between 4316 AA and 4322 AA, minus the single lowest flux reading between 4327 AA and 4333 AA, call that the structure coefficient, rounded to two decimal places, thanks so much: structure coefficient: 1.17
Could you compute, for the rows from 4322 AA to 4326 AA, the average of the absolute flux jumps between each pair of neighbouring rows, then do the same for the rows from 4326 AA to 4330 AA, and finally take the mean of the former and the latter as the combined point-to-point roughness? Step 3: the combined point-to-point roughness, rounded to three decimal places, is 0.082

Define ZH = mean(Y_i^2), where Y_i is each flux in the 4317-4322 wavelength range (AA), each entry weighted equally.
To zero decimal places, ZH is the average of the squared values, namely 93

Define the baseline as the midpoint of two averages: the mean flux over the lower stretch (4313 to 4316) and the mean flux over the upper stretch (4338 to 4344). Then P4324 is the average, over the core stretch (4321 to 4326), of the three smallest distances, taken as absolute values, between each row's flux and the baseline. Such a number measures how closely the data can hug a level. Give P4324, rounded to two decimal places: 0.29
